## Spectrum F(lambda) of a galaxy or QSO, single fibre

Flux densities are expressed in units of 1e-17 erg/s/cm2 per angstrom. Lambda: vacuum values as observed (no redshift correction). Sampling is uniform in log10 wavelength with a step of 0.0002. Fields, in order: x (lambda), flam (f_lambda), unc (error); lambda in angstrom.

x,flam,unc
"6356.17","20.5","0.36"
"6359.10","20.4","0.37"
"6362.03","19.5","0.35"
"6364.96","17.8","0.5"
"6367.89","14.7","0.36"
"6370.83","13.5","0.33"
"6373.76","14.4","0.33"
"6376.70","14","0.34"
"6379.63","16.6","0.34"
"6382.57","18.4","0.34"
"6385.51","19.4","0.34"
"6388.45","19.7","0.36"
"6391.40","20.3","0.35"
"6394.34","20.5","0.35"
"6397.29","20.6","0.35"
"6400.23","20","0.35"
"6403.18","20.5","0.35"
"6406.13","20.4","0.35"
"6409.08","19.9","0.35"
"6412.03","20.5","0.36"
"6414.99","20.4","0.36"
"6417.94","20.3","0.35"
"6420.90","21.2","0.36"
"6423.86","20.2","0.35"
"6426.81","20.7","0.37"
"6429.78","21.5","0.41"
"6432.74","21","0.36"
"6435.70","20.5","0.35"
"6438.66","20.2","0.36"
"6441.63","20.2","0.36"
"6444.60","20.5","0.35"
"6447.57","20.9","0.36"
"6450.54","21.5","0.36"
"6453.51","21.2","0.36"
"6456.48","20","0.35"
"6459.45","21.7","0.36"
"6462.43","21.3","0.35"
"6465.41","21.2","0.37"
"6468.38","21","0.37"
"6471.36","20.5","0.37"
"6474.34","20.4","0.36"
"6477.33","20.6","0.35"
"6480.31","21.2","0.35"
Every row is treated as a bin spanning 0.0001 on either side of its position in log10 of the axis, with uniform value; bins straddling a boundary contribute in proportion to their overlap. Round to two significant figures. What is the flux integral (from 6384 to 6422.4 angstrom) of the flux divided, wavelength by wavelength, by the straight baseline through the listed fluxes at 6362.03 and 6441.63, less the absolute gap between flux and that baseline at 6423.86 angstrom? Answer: 39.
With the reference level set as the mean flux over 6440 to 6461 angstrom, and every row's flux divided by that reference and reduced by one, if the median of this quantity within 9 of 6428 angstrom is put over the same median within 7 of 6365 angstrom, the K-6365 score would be 0.0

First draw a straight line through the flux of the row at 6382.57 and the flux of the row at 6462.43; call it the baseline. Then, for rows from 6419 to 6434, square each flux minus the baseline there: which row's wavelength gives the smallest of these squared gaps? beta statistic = 6423.86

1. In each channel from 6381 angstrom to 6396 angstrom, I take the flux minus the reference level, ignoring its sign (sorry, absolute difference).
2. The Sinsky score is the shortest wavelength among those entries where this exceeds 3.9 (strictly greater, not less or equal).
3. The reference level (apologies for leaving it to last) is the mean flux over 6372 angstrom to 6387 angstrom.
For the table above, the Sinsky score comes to 6394.34 angstrom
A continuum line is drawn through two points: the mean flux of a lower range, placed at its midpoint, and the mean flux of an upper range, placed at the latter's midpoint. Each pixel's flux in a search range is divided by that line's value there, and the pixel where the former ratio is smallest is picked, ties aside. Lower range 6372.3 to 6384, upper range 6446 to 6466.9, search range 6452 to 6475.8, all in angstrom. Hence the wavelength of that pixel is 6474.34 angstrom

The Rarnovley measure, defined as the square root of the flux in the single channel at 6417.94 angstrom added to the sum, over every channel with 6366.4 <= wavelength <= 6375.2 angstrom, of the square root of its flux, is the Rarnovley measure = 15.8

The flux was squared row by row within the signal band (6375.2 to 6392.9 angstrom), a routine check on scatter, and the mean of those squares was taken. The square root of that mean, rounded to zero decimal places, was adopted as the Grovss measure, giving 18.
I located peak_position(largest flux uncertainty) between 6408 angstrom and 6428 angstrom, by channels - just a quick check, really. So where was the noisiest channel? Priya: 6426.81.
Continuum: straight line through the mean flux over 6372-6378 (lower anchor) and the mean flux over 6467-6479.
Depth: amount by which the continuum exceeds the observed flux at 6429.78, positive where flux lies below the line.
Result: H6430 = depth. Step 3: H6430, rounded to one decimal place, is -3.7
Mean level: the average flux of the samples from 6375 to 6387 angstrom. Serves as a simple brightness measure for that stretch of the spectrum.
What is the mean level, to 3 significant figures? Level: 17.1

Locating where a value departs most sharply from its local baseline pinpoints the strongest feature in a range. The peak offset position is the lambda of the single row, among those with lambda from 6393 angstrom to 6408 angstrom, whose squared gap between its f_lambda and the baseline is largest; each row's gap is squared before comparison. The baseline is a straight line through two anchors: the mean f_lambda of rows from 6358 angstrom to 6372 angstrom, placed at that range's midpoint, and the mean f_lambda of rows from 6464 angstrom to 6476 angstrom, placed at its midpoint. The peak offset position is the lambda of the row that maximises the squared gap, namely 6394.34 angstrom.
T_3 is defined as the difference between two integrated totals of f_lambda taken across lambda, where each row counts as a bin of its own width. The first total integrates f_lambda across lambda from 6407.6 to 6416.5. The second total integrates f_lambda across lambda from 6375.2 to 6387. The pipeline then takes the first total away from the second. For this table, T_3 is 21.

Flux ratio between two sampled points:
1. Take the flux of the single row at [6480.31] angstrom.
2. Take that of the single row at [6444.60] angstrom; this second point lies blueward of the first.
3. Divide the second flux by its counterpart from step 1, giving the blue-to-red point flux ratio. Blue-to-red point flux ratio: 0.97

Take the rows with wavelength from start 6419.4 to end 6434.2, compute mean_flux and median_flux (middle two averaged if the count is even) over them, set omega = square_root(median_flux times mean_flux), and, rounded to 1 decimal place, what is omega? 21.0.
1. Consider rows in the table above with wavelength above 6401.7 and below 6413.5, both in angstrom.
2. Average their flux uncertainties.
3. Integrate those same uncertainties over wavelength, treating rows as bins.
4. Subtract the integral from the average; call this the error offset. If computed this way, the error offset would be -3.81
